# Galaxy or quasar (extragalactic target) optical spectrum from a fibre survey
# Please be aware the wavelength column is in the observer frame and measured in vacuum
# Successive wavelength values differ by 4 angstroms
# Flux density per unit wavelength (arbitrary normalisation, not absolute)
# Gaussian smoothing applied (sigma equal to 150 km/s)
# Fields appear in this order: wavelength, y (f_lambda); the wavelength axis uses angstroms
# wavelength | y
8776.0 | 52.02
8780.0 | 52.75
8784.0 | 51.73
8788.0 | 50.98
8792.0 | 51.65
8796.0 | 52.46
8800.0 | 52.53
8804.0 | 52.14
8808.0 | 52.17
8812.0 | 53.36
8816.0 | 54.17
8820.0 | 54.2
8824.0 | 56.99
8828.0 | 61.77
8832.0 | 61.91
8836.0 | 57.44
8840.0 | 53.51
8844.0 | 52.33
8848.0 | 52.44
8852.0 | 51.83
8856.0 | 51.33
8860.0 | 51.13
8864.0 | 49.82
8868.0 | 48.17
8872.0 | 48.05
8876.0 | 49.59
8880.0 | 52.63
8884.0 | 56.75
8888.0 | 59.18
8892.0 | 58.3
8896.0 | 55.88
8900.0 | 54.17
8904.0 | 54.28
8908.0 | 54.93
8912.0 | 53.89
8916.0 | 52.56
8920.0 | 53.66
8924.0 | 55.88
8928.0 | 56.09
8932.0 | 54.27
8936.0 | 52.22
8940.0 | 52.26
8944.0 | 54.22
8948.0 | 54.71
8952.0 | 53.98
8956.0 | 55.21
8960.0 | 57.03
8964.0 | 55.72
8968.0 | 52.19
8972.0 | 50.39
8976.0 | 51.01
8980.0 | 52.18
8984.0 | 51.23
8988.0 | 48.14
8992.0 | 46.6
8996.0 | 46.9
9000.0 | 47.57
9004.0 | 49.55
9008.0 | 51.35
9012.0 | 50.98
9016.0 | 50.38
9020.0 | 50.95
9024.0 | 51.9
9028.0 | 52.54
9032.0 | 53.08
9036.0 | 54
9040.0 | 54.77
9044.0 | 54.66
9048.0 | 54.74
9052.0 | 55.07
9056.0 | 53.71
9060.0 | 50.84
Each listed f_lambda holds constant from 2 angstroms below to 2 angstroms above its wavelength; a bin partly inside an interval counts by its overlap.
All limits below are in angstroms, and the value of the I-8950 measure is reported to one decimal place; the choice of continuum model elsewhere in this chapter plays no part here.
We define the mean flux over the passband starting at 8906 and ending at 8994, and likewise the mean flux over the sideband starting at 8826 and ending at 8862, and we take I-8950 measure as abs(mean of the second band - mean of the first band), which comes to 1.7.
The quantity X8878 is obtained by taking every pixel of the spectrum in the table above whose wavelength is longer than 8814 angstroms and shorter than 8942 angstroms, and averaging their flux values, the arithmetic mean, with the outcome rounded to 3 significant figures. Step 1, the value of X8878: 54.1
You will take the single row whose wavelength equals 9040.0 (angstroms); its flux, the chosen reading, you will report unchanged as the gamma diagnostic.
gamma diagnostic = 54.77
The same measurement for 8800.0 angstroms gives 52.53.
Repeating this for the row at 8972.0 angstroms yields 50.39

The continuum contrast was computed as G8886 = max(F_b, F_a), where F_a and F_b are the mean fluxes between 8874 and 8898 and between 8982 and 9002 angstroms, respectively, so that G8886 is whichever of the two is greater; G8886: 55.4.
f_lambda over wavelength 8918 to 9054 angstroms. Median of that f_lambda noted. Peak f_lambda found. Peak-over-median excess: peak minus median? 5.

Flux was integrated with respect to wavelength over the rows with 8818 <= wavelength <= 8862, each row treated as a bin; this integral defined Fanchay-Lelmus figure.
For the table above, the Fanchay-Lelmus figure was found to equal 2420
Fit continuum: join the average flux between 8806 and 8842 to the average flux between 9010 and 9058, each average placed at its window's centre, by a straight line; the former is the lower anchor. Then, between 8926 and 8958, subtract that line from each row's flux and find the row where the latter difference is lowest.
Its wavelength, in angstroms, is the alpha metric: 8936.0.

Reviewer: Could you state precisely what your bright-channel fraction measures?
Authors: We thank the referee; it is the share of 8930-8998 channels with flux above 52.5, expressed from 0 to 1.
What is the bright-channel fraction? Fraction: 0.41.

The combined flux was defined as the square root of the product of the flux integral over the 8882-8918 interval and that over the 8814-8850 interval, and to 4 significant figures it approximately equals 2009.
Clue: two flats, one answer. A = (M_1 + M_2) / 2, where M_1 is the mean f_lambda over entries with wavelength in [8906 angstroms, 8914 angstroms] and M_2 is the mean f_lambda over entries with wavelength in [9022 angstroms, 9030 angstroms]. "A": 53.3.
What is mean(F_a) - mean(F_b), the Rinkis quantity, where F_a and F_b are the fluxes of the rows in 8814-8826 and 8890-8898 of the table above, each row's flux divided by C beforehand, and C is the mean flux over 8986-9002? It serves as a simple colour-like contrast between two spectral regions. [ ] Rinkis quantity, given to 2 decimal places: -0.04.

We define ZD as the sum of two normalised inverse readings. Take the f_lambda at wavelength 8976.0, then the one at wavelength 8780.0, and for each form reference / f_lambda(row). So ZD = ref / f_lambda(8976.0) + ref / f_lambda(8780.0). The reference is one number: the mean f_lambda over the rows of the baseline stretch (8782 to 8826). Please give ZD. 2.04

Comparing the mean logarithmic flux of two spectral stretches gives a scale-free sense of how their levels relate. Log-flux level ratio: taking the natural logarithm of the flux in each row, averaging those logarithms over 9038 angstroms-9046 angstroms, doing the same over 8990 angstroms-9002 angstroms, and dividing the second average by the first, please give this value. 0.96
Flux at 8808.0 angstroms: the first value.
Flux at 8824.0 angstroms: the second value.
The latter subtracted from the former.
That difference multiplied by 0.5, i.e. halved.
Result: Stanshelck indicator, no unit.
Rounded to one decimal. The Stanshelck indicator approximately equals -2.4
